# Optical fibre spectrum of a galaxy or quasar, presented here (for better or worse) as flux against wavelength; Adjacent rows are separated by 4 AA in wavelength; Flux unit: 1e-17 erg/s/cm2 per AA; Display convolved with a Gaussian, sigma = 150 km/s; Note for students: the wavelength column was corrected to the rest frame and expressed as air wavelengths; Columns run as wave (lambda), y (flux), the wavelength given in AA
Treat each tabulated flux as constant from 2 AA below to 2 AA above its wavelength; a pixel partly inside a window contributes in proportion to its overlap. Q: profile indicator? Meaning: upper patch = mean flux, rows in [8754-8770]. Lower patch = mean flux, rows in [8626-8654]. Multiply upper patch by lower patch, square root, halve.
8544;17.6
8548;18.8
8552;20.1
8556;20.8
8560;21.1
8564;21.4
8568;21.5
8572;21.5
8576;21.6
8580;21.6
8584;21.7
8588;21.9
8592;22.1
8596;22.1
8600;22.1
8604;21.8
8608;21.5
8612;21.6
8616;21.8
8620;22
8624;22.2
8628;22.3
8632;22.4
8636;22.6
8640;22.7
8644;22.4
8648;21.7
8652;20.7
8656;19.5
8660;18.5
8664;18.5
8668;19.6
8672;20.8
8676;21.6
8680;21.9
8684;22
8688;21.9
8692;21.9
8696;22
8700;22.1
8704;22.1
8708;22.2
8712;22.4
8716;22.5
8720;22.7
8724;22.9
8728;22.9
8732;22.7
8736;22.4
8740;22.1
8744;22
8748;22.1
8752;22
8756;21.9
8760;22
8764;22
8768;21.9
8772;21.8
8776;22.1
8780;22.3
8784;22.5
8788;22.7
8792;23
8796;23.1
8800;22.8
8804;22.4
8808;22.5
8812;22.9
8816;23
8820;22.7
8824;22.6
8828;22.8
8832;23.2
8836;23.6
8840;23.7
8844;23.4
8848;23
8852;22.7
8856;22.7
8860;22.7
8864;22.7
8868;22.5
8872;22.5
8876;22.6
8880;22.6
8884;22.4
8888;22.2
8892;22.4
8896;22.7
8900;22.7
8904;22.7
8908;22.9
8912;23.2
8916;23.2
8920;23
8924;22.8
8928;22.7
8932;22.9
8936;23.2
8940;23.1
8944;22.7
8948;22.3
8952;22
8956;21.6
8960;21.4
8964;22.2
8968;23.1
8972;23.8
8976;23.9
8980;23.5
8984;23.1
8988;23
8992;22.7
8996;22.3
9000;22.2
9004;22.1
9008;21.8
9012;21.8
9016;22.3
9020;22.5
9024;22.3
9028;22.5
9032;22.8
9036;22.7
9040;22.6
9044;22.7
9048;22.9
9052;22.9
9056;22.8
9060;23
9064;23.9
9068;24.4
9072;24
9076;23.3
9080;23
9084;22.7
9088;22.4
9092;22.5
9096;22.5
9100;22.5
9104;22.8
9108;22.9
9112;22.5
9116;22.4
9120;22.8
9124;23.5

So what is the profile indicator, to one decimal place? 11.0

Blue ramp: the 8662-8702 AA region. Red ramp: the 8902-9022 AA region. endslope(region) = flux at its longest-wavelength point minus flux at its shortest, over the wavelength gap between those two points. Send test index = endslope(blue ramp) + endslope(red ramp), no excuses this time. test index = 0.098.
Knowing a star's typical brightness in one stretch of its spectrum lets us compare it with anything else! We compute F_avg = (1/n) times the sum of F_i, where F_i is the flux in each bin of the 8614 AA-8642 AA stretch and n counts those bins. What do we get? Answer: 22.3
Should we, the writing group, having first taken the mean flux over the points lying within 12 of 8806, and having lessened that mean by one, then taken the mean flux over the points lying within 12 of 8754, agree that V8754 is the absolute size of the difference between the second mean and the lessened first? 0.22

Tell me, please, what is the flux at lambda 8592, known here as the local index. 22.1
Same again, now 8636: 22.6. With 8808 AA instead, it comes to 22.5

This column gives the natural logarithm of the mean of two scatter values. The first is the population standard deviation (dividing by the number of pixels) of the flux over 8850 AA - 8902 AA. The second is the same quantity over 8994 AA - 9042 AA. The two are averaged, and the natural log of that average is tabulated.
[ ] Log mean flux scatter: -1.5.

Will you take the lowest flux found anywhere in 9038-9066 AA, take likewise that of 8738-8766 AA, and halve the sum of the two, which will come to 22.25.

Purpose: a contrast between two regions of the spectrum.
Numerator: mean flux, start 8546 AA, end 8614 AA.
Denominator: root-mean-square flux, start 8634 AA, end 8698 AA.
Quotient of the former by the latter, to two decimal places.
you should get 1.01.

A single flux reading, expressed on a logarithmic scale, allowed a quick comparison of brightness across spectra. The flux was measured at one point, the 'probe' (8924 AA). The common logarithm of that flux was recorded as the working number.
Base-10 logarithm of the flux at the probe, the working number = 1.36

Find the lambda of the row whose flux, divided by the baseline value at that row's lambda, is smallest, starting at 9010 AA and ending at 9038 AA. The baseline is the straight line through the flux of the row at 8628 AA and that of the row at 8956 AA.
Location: 9012 AA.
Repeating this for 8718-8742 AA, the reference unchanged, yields 8740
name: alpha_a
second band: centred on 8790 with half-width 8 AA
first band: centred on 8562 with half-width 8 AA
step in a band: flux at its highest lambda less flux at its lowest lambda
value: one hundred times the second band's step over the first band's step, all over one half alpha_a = 171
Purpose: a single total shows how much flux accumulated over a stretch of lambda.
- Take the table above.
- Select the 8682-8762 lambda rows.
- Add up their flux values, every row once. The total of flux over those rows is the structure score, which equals 445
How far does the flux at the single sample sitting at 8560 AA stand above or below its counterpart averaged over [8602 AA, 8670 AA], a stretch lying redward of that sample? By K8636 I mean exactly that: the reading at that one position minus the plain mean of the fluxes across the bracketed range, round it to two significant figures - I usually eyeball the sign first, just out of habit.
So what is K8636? -0.18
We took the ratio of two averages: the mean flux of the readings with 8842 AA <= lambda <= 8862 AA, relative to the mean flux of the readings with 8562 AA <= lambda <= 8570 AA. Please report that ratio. 1.07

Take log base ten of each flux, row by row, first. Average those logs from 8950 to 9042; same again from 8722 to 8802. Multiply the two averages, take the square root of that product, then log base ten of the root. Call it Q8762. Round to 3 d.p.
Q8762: 0.131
